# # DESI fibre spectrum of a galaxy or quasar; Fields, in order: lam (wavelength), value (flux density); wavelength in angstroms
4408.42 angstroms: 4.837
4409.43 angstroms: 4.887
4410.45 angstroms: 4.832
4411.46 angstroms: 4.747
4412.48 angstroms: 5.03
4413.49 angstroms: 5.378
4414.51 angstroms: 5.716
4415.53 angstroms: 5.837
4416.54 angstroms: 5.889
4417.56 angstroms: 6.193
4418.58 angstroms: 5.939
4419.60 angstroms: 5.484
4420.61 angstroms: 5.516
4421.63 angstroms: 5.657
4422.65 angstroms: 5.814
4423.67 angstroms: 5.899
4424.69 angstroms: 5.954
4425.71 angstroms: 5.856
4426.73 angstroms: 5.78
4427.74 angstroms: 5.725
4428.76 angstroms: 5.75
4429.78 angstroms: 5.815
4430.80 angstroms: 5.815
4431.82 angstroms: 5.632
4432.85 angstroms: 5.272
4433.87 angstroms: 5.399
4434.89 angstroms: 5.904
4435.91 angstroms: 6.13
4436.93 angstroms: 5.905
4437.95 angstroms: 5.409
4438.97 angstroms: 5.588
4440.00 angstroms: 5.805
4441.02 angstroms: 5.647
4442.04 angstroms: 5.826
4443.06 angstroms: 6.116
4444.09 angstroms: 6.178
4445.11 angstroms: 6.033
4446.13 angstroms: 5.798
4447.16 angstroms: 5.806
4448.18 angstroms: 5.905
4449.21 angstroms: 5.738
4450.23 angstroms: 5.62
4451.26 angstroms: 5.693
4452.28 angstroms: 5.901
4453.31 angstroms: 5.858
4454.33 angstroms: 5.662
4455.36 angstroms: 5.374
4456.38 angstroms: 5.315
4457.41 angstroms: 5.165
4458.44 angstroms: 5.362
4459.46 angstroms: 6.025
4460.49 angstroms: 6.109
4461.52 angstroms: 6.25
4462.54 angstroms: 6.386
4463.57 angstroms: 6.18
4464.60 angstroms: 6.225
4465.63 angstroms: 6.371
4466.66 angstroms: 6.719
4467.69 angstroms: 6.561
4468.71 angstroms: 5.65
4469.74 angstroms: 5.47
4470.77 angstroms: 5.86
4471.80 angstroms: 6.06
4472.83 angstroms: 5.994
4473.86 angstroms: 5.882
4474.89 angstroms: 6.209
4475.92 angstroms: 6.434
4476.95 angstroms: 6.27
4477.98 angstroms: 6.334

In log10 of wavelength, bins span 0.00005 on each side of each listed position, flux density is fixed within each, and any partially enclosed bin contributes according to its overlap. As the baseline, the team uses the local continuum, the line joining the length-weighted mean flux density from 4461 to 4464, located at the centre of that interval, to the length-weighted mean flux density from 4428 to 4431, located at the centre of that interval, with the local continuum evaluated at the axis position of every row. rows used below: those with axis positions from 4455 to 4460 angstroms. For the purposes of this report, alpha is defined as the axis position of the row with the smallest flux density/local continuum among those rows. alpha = 4457.41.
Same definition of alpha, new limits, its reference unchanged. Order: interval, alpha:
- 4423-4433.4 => 4432.85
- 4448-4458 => 4457.41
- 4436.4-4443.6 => 4437.95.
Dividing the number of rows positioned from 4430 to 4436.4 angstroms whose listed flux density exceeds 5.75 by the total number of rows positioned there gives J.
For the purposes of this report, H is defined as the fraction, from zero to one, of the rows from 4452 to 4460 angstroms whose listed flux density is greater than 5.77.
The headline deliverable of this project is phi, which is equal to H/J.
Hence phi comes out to 0.75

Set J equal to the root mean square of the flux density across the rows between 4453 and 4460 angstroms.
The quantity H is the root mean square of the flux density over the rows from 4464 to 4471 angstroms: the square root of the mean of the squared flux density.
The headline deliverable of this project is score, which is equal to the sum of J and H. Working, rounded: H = 6.14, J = 5.55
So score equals 11.7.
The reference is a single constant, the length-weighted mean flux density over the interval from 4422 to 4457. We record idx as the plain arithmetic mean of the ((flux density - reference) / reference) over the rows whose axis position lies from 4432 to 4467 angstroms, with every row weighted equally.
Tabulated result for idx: 0.014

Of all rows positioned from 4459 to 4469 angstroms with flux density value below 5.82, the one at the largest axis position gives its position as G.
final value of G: 4468.71 angstroms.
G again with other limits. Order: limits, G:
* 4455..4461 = 4458.44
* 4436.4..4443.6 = 4441.02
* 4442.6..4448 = 4447.16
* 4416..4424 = 4422.65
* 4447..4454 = 4451.26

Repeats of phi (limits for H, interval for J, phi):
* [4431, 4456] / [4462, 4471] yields 0.70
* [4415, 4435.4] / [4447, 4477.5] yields 0.90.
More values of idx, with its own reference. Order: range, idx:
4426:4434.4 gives -0.019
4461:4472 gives 0.069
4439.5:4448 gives 0.025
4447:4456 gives -0.005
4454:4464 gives 0.004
